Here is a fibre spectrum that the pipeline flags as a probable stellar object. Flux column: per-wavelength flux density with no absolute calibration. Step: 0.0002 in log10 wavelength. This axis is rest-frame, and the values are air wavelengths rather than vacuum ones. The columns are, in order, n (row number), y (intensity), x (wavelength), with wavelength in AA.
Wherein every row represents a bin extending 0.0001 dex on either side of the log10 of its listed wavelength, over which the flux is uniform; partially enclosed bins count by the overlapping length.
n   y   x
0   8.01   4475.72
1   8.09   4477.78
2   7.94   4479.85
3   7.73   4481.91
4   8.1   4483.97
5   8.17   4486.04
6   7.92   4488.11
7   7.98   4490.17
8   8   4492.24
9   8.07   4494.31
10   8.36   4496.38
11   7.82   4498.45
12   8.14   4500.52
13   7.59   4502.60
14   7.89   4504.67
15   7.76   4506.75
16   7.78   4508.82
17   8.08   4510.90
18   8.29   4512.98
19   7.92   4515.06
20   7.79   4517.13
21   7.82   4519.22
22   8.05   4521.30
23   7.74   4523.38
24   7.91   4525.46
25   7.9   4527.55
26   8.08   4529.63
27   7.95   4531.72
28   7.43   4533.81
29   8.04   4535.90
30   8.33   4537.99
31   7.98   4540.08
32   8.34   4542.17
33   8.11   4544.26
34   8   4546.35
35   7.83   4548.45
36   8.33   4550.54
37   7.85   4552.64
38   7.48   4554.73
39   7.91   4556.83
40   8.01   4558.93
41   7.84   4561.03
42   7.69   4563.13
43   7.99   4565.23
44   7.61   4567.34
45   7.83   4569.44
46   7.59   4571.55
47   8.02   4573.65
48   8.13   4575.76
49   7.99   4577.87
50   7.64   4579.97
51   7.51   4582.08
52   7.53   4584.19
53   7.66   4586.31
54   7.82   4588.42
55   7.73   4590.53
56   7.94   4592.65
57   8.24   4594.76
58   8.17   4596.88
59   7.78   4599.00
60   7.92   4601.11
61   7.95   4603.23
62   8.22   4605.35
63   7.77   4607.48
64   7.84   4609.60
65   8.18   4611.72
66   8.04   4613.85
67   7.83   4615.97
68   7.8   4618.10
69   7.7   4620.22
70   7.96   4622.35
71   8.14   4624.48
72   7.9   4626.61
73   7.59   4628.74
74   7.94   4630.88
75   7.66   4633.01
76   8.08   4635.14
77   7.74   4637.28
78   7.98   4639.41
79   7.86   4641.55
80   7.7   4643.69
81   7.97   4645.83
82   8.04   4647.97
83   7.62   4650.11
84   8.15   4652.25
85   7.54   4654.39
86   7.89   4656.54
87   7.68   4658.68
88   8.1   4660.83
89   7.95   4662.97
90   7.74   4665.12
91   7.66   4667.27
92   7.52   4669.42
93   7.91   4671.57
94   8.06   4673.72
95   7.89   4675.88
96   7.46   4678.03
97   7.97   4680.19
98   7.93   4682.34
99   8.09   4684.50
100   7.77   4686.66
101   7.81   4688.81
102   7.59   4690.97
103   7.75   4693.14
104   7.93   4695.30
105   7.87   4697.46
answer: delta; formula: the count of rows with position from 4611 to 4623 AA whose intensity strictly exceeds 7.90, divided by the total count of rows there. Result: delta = 0.50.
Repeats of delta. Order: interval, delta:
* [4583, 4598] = 0.43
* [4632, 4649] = 0.50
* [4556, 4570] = 0.43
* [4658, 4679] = 0.40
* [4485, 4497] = 1.00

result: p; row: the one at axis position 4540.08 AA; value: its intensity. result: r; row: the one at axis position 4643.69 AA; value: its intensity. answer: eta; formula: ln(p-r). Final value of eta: -1.27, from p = 7.98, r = 7.7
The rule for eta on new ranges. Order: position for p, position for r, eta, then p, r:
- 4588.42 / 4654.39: -1.27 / 7.82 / 7.54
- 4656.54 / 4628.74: -1.20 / 7.89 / 7.59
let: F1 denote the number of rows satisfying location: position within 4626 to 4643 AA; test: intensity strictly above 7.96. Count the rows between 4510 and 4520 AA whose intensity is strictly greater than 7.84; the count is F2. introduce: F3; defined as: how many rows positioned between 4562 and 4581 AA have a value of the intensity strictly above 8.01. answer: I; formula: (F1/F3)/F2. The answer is 0.33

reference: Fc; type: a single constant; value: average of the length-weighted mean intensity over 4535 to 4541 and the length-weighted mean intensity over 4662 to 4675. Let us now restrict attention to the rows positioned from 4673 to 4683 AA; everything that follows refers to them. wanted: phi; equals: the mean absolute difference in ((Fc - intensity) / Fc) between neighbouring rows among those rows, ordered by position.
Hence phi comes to 0.036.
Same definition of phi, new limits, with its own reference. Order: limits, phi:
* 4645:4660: 0.046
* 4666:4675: 0.028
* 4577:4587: 0.020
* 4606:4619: 0.020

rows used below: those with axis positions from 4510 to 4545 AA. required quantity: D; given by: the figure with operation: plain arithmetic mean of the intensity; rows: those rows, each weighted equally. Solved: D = 7.99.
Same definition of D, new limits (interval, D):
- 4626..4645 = 7.83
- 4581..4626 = 7.89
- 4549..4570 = 7.85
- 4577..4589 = 7.69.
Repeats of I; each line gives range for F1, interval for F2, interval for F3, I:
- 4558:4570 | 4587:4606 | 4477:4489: 0.11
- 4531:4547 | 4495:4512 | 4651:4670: 0.75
